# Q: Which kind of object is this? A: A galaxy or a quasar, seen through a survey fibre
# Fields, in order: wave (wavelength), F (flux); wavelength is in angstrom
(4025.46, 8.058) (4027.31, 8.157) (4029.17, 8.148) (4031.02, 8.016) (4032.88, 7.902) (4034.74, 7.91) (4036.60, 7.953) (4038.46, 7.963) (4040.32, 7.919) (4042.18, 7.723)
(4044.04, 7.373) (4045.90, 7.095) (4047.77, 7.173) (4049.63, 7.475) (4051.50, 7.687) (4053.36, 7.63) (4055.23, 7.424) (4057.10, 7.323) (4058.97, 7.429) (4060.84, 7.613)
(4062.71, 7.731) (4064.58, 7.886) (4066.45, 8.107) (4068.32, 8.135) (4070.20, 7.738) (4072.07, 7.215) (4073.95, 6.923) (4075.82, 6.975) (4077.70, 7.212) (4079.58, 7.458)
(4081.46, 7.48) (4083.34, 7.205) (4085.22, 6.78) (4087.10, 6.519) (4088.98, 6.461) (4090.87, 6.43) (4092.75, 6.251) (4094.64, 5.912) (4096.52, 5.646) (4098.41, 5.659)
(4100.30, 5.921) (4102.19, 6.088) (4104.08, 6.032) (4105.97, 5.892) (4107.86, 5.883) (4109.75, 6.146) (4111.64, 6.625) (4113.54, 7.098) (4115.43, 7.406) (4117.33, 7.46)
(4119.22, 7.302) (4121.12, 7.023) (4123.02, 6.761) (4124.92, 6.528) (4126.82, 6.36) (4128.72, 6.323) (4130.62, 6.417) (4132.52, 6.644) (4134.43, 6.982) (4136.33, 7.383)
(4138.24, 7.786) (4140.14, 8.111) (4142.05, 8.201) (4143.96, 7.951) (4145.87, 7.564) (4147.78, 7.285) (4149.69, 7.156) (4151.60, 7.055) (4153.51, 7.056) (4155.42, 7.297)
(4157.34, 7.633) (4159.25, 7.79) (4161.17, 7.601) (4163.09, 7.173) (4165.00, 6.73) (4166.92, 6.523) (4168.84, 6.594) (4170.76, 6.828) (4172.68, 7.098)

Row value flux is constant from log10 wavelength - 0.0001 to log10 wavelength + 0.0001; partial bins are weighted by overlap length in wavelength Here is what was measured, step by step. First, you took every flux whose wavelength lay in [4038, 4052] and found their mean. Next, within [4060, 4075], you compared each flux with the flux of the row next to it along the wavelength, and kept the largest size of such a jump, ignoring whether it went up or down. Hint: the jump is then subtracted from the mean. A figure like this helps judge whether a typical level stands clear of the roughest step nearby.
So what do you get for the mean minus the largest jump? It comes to 7.0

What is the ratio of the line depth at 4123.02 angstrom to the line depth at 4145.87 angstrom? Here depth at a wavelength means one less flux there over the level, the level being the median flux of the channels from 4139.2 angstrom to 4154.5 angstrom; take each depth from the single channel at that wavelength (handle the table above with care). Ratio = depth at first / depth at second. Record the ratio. -4.8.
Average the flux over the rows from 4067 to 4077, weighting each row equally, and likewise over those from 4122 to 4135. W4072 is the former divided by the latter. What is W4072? 1.13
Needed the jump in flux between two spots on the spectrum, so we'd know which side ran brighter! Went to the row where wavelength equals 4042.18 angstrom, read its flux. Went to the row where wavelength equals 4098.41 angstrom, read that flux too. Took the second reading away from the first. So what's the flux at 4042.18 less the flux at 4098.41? 2.1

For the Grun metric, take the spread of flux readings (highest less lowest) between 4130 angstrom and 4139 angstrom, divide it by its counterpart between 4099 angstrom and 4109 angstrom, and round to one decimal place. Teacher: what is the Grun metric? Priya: 6.7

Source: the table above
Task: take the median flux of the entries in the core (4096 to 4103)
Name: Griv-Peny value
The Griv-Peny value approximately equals 5.8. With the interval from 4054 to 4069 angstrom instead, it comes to 7.7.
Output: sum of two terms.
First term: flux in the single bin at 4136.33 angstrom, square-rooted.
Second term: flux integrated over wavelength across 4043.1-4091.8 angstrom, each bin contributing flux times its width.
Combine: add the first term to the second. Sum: 359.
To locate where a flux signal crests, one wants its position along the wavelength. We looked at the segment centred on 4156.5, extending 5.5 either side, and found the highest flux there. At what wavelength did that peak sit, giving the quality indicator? 4159.25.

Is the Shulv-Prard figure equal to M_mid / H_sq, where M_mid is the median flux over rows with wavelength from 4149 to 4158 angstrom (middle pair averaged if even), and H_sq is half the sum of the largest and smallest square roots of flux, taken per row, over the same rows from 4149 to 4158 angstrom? 2.64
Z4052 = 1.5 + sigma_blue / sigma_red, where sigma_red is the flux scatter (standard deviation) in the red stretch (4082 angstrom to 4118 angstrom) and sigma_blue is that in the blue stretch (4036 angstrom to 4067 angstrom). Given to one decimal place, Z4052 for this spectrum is 2.0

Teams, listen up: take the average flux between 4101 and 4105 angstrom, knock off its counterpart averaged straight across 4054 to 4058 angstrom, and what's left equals -1.3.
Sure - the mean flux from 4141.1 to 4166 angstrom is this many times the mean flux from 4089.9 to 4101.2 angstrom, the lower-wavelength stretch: 1.24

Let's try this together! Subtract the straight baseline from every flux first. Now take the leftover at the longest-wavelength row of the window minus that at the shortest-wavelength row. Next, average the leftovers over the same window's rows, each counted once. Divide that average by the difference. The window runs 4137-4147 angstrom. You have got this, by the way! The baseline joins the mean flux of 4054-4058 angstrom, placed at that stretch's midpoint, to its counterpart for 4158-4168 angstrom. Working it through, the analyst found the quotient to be -3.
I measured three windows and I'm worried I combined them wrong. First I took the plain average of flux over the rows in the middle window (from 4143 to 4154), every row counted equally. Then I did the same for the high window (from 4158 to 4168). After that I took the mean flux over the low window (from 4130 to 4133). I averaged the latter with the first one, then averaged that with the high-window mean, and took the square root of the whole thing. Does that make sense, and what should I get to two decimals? 2.66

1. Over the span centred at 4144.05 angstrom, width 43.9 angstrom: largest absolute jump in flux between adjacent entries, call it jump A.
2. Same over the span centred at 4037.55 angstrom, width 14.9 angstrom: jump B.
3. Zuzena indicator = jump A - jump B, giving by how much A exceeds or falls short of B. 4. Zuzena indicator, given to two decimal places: 0.09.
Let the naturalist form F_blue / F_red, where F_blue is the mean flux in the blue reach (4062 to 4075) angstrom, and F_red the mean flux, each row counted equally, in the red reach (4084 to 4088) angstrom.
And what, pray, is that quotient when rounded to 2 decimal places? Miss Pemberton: 1.15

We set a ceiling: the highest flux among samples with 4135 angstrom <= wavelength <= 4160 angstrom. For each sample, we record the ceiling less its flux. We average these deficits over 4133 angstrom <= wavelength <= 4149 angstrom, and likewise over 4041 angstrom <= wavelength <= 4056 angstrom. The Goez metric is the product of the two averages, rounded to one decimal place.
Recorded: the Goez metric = 0.4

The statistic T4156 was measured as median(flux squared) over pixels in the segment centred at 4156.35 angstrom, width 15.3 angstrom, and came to 52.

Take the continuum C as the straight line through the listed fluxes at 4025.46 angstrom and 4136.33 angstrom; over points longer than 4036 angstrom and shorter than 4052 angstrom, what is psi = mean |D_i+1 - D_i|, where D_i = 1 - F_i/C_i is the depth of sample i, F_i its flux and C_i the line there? 0.0231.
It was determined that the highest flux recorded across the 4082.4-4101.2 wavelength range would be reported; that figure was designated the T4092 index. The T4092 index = 7.205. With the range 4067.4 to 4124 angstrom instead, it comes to 8.135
